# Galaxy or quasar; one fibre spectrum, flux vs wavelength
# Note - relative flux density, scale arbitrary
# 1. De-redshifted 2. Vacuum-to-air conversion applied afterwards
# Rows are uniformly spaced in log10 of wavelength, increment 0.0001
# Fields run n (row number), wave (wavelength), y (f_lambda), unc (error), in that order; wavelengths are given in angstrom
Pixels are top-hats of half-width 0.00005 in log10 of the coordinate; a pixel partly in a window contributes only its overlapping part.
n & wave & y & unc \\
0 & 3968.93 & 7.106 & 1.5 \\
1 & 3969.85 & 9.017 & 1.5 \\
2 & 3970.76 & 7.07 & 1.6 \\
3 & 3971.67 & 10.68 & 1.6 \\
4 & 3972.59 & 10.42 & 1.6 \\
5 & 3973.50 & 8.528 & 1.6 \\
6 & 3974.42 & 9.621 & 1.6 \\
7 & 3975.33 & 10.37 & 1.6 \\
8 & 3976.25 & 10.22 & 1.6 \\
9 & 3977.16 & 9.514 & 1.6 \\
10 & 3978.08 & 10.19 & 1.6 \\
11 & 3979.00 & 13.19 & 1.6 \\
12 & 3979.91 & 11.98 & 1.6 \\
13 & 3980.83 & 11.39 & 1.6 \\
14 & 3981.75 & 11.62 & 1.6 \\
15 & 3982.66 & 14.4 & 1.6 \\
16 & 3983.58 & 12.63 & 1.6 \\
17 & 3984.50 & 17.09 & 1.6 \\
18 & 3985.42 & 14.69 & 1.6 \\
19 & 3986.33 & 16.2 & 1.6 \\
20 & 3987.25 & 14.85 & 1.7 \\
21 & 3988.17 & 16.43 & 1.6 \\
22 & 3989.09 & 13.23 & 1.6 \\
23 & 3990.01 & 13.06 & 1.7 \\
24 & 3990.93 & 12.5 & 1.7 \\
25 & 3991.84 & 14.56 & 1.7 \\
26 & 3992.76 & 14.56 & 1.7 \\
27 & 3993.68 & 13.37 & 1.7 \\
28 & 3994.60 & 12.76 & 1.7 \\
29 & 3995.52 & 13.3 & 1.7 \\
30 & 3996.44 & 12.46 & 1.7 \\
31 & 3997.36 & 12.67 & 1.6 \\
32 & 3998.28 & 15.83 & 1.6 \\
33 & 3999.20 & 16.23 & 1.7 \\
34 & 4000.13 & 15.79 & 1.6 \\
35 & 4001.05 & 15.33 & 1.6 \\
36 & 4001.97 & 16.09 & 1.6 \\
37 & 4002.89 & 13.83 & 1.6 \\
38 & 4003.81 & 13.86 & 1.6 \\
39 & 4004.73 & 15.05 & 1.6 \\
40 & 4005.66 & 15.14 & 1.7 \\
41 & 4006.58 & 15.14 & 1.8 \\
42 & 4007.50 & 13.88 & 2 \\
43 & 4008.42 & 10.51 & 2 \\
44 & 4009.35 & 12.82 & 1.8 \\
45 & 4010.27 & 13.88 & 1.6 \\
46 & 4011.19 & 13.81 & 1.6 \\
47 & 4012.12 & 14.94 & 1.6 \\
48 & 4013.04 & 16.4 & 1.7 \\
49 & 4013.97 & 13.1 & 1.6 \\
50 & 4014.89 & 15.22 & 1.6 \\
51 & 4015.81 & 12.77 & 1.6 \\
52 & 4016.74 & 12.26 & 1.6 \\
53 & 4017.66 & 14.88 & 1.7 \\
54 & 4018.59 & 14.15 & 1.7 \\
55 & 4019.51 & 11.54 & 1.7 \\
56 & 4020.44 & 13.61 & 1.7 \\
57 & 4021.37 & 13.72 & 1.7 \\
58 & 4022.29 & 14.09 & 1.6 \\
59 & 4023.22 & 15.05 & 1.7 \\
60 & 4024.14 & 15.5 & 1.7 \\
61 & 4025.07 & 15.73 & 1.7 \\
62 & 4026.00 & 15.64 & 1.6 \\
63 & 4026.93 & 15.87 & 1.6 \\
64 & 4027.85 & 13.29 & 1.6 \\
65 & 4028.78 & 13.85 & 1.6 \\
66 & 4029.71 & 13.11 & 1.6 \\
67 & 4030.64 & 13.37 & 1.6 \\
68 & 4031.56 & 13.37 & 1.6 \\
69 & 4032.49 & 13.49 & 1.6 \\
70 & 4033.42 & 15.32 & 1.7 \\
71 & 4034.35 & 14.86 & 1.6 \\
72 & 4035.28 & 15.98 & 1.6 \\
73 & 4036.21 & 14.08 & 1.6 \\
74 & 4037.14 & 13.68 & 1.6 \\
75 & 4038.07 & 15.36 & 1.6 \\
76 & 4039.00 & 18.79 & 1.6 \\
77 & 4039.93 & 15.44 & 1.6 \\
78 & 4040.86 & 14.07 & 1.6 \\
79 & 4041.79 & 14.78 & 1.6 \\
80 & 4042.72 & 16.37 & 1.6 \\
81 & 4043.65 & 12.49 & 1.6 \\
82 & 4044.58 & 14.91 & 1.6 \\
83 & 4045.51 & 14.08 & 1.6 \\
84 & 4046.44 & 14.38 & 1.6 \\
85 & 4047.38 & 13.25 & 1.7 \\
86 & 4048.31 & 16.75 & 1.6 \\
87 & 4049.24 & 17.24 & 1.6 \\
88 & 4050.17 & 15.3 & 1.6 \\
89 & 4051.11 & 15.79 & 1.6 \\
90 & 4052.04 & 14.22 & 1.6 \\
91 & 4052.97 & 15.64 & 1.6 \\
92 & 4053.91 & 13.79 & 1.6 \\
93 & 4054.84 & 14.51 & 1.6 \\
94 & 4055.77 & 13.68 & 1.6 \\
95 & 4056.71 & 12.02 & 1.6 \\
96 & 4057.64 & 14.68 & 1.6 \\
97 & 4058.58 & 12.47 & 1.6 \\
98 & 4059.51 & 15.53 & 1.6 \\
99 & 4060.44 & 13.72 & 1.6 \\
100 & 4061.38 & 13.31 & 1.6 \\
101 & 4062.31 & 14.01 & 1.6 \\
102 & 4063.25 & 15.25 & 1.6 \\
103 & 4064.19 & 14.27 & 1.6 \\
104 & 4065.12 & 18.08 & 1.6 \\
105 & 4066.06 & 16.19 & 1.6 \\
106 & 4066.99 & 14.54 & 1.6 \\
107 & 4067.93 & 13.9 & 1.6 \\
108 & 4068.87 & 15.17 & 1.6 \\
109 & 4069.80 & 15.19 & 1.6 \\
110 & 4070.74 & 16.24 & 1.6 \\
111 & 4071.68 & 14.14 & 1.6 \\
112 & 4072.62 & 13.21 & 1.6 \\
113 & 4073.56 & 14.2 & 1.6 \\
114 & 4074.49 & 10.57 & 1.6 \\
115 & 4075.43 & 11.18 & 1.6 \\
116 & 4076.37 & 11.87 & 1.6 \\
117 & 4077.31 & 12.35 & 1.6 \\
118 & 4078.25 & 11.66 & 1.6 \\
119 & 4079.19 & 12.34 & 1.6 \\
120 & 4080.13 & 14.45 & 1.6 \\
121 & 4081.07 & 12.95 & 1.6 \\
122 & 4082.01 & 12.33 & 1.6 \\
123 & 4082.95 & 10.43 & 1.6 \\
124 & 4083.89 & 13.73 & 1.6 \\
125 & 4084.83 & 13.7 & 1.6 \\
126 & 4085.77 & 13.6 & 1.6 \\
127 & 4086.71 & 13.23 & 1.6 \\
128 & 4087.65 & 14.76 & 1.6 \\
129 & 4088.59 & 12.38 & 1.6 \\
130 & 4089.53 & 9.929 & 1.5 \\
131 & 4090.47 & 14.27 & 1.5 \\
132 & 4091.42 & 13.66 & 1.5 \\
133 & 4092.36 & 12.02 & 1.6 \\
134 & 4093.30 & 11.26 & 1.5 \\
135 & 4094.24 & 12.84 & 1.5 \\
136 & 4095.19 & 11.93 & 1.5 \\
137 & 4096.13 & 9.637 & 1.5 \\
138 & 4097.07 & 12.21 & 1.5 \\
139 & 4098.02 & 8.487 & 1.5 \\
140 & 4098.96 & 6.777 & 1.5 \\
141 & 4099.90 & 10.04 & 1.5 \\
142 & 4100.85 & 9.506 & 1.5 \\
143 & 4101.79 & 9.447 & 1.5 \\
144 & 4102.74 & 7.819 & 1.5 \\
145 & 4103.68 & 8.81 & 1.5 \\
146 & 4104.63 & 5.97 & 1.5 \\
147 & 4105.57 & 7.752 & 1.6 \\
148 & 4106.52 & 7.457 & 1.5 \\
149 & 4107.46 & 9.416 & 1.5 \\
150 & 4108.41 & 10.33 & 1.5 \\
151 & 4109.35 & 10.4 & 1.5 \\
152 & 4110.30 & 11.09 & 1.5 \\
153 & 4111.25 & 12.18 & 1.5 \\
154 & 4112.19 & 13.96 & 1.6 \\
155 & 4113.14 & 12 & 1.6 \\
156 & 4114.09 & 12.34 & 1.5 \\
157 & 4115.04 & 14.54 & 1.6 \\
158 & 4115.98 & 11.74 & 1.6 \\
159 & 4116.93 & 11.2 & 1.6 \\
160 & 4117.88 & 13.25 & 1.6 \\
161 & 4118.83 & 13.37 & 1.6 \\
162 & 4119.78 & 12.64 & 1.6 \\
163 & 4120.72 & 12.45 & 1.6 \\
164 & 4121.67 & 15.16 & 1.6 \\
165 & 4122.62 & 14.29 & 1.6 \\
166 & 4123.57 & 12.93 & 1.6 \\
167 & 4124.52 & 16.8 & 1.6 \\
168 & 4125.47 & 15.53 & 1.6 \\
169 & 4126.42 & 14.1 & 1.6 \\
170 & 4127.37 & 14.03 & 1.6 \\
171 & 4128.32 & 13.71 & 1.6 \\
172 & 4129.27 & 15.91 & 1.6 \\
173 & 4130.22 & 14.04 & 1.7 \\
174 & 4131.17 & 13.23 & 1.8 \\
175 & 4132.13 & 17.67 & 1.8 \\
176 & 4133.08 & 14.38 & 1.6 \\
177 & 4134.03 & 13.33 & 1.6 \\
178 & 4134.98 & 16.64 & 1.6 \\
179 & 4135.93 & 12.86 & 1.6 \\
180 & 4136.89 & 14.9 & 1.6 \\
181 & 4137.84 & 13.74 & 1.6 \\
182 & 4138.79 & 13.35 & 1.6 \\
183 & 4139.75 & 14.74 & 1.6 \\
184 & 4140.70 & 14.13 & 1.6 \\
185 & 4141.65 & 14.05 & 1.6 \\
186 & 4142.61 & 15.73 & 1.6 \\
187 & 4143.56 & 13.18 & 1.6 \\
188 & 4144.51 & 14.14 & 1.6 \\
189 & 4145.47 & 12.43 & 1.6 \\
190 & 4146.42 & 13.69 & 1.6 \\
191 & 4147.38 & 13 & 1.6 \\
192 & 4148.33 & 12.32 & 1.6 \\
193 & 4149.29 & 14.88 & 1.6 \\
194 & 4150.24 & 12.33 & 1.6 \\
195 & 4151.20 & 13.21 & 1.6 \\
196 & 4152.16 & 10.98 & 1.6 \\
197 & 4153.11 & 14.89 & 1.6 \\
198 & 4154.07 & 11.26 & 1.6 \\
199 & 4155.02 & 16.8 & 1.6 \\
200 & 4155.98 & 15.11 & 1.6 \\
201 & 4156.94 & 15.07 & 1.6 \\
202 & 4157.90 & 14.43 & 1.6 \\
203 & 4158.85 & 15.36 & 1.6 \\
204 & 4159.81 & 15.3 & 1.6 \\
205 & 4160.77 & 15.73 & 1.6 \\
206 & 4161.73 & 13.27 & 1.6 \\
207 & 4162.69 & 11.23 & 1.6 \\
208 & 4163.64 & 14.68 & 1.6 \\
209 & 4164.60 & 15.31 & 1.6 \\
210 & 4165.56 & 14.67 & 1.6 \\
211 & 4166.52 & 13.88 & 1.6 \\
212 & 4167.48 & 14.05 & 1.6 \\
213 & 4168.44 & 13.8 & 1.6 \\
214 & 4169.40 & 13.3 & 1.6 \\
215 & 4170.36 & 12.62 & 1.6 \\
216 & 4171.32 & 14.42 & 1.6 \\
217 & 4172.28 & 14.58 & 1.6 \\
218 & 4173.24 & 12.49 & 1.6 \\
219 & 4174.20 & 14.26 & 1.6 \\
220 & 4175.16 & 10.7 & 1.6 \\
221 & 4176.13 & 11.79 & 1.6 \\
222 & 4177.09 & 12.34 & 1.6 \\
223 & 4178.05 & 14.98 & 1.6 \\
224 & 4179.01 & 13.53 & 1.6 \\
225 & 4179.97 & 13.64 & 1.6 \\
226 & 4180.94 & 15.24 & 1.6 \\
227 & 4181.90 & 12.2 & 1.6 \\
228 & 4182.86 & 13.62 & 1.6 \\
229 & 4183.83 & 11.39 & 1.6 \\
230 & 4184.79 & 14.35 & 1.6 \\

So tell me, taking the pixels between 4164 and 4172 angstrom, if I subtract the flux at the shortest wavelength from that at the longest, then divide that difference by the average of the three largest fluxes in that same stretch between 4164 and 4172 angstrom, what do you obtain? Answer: -0.06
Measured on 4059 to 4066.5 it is 0.04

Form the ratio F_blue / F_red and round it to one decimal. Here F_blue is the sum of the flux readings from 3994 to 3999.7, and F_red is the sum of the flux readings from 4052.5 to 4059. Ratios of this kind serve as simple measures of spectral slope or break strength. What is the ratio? 0.9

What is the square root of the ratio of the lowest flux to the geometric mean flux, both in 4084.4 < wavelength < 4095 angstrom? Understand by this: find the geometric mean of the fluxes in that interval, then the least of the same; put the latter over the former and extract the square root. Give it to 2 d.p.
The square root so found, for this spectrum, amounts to 0.88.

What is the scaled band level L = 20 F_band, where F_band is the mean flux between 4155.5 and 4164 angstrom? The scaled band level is 289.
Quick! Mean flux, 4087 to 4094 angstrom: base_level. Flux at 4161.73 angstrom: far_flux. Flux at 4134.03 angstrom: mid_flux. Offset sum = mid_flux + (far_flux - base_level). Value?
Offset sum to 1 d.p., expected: 14.0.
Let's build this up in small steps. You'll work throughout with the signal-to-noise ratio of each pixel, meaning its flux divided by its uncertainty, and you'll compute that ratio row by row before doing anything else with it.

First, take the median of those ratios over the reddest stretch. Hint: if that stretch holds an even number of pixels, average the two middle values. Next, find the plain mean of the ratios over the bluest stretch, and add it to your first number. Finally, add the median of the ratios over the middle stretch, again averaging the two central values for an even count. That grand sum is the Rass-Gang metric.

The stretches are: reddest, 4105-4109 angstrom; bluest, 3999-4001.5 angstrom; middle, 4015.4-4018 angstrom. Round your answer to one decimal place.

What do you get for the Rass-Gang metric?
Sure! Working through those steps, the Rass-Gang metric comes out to 23.3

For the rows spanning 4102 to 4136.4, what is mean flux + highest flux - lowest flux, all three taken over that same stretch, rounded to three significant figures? 24.3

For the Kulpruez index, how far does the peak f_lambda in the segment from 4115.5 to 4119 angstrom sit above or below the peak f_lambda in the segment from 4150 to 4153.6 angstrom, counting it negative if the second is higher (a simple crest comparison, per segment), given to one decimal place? -1.5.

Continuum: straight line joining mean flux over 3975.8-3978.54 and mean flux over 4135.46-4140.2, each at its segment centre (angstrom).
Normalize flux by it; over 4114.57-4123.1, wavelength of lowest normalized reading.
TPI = 4116.93 angstrom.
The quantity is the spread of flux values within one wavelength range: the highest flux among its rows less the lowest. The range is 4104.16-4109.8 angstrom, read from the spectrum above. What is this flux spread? 4.4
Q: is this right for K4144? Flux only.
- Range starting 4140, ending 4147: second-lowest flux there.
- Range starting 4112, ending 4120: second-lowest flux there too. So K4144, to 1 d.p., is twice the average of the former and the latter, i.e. 24.9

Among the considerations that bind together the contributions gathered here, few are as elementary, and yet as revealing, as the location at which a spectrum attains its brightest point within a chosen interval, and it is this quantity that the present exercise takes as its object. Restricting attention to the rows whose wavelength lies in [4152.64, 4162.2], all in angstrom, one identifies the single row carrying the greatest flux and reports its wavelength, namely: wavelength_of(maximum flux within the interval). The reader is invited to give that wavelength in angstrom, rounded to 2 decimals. 4155.02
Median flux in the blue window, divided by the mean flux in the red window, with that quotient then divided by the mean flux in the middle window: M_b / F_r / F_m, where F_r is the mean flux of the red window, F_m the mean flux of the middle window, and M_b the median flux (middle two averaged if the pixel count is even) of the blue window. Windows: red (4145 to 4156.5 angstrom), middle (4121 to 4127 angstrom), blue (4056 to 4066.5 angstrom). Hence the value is 0.072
